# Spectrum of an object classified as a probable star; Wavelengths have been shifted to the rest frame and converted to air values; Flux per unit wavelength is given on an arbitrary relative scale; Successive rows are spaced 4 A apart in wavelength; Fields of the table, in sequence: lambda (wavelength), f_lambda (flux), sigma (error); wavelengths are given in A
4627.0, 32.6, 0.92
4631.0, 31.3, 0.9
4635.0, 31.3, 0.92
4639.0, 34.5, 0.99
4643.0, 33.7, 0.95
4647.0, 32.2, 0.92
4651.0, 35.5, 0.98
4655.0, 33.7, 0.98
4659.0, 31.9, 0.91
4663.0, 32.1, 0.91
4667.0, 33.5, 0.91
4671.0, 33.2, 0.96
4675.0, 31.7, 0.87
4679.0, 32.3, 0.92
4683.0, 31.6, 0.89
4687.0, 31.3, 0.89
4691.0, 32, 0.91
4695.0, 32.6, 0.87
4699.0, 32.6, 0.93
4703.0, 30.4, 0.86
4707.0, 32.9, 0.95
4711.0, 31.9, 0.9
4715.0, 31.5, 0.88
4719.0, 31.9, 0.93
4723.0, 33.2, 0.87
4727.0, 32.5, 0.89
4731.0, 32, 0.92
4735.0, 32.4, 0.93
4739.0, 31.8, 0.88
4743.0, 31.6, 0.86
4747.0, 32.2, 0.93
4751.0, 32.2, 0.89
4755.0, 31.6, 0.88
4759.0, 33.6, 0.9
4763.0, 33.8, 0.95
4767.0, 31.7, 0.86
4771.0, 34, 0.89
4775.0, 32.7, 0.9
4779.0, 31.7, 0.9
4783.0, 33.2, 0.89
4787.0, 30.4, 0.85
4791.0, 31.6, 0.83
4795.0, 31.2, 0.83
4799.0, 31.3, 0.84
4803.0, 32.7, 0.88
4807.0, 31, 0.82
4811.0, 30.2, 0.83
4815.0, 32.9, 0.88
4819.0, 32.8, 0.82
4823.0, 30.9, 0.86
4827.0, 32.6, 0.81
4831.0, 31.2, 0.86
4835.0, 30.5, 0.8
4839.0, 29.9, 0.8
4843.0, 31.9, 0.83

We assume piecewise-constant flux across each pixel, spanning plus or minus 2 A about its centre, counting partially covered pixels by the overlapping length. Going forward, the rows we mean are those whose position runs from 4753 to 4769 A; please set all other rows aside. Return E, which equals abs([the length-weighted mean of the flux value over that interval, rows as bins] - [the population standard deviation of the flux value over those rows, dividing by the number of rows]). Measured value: 31.6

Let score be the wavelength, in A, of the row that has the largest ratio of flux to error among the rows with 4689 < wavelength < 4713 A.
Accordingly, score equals 4695.0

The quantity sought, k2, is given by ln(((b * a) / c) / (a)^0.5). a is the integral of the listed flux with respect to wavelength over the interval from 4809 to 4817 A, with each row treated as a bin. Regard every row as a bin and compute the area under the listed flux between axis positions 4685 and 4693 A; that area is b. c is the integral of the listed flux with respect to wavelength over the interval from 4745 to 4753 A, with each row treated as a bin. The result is 2.748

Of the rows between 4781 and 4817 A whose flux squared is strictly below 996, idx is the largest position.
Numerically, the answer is 4811.0 A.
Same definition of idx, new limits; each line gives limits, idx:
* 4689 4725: 4715.0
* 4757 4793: 4787.0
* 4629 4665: 4635.0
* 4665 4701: 4687.0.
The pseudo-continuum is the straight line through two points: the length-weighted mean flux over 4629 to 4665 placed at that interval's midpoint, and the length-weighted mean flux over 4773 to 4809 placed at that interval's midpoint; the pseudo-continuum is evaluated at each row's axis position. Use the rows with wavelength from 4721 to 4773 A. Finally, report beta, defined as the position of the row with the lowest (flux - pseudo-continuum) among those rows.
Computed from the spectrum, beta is 4743.0 A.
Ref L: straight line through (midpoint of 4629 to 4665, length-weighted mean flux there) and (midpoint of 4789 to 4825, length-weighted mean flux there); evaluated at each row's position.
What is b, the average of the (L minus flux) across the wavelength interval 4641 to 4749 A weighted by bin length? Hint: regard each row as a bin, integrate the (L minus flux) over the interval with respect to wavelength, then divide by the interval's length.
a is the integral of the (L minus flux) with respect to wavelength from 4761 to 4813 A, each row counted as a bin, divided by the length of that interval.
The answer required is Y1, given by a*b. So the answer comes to -0.03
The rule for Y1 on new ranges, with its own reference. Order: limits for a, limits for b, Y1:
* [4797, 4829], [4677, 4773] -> -0.01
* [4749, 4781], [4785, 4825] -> -0.10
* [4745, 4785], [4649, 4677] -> 0.22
